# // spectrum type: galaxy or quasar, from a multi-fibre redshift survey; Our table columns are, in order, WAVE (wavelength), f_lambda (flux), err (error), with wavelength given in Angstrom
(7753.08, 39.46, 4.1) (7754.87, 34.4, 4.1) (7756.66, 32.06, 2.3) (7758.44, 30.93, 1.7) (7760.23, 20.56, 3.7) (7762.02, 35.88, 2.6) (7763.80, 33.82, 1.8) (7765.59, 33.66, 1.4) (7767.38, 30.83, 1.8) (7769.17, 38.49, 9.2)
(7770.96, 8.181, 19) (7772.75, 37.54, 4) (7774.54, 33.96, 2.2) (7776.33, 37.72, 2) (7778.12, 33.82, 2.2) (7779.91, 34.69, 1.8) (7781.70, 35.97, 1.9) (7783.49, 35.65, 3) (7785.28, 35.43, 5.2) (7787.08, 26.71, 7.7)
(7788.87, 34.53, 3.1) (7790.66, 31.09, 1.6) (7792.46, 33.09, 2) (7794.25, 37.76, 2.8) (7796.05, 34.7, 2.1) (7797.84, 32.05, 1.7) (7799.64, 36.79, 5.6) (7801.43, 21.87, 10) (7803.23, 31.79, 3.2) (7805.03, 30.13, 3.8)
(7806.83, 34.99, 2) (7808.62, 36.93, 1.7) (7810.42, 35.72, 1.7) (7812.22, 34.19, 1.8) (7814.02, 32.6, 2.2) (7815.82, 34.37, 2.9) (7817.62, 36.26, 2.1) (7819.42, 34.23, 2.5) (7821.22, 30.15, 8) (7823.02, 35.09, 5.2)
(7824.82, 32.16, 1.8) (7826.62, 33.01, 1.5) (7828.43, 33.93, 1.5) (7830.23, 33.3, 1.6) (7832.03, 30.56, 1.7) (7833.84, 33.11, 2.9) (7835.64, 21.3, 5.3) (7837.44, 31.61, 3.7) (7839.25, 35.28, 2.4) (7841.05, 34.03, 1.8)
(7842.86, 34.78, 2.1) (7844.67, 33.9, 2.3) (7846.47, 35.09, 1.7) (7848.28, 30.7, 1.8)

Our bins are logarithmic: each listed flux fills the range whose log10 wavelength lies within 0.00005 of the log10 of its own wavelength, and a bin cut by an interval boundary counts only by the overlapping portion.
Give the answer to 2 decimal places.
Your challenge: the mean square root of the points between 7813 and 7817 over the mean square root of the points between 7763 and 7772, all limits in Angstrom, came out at 1.10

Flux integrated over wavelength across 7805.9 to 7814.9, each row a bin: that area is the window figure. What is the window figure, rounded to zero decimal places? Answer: 314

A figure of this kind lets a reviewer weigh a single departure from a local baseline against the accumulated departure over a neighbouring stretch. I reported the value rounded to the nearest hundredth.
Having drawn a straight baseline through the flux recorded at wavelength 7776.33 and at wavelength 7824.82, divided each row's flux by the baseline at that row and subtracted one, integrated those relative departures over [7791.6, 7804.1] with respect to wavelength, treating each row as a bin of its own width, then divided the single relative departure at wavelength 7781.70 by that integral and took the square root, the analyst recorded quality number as 0.18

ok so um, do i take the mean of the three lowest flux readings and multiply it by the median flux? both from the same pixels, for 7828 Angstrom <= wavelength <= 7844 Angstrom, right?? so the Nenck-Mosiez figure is 927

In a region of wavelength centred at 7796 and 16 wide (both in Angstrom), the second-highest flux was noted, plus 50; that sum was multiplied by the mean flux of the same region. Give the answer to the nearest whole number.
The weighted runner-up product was 2832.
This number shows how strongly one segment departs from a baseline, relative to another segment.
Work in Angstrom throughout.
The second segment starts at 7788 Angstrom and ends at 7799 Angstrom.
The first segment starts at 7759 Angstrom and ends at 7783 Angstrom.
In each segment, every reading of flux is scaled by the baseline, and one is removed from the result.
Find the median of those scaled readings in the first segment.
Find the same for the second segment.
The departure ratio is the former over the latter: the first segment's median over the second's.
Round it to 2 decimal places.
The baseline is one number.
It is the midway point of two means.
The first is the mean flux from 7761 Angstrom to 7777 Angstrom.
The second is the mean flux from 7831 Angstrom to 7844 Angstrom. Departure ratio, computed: 1.08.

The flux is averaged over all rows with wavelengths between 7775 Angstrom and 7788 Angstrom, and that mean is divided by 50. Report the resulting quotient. 0.686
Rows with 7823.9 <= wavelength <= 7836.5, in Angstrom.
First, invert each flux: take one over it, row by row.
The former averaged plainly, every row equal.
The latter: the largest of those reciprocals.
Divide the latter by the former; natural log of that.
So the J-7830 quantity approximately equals 0.4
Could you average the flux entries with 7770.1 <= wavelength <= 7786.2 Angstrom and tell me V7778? 32.6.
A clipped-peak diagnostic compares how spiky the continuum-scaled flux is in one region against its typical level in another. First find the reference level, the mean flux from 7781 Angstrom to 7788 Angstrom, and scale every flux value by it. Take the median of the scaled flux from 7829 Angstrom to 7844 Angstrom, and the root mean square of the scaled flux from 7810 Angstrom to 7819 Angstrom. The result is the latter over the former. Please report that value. 1.04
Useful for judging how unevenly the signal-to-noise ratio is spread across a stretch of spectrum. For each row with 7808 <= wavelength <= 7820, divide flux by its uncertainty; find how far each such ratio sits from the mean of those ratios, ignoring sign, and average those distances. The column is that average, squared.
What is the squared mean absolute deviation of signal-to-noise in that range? 10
